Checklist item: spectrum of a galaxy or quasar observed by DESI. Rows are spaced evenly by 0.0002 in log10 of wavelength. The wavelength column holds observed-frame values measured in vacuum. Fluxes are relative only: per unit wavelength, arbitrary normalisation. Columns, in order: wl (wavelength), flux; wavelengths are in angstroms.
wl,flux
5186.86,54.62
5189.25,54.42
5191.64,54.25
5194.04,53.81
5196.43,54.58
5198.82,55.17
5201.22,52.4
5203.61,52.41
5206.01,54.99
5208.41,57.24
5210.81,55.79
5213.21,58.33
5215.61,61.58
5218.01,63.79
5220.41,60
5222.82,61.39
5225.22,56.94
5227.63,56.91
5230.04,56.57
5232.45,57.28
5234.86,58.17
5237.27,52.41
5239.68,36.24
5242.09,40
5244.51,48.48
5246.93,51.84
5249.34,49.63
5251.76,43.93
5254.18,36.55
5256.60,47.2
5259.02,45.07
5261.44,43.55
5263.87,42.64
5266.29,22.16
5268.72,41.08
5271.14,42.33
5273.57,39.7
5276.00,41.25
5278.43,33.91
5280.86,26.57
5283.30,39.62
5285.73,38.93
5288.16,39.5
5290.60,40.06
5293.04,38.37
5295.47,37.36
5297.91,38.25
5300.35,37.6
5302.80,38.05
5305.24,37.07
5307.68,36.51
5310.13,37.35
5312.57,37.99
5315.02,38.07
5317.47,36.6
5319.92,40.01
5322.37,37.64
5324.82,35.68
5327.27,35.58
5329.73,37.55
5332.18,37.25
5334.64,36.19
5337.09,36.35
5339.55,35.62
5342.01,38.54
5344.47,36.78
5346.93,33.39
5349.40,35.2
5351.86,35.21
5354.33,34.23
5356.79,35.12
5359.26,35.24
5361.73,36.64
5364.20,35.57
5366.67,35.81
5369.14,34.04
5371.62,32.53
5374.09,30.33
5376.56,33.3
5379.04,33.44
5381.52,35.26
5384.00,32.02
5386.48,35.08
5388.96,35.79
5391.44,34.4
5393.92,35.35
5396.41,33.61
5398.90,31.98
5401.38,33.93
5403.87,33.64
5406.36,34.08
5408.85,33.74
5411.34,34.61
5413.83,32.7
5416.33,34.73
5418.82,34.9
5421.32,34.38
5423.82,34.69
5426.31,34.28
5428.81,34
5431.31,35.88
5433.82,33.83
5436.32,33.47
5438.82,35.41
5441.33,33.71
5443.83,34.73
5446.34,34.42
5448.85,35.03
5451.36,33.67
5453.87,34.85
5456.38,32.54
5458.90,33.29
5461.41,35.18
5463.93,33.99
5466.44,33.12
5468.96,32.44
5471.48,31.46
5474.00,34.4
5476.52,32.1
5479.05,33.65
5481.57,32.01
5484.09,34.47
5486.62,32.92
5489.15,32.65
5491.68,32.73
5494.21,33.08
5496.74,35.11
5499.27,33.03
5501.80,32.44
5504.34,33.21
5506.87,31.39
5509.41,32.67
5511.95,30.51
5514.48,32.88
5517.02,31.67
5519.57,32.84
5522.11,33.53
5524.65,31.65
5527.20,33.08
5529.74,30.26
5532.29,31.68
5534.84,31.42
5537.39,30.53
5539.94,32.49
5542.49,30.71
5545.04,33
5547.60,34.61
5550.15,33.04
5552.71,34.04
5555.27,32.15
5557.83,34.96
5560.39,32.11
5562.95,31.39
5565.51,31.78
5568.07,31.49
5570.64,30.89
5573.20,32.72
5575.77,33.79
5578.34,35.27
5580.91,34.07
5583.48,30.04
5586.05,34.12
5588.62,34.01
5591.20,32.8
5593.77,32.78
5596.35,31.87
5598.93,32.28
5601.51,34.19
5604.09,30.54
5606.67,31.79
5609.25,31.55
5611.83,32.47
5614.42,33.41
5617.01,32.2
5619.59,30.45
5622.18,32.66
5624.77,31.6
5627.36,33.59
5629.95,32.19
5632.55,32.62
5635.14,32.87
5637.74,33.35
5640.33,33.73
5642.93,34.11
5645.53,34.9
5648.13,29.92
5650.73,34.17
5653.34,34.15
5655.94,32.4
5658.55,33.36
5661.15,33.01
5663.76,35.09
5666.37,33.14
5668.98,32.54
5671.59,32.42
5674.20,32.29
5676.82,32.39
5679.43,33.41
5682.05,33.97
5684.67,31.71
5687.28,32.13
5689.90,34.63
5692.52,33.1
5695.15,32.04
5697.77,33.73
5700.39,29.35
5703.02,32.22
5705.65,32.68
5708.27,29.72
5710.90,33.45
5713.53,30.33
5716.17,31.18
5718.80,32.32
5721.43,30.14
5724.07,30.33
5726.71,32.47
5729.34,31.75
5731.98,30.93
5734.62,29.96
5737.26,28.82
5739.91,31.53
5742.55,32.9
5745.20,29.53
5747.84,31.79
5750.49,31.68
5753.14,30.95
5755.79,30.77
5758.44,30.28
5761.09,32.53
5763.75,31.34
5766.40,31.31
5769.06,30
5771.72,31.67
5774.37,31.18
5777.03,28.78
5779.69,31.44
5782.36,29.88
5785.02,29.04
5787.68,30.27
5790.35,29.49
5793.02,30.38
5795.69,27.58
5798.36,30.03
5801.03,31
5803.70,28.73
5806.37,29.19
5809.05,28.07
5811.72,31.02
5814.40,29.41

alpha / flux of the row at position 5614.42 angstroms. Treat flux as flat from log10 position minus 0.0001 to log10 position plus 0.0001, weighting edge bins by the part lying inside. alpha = 33.41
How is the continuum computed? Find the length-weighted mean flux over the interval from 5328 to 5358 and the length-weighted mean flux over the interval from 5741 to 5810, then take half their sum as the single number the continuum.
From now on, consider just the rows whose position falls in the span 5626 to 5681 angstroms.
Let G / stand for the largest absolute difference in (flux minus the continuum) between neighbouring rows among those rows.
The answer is 5.0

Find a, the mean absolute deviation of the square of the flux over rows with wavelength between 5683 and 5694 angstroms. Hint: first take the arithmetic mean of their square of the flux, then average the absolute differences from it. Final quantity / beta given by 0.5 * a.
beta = 32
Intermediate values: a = 64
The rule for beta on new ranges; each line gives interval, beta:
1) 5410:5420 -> 26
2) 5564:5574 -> 17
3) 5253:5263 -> 134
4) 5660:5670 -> 28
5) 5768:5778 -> 31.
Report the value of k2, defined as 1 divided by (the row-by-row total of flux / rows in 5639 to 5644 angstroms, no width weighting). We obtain 0.0147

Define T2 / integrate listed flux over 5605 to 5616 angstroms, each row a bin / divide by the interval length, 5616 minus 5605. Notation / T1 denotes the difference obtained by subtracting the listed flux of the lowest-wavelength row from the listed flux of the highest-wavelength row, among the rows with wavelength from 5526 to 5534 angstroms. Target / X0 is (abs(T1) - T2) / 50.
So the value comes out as -0.62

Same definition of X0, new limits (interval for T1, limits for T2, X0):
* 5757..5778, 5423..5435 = -0.66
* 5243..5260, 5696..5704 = -0.57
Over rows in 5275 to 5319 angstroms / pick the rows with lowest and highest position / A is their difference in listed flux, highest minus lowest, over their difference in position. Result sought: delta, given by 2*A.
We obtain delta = -0.22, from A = -0.11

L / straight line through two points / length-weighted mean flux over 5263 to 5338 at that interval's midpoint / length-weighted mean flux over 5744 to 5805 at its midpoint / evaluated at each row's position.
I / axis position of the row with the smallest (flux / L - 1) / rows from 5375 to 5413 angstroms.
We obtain 5384.00 angstroms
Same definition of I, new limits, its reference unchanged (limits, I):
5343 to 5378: 5374.09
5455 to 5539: 5529.74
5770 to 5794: 5777.03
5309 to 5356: 5346.93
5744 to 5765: 5745.20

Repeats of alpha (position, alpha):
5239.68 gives 36.24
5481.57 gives 32.01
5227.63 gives 56.91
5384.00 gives 32.02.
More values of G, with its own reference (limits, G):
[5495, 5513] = 2.2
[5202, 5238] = 5.8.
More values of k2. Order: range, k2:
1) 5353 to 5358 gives 0.0144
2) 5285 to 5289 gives 0.0128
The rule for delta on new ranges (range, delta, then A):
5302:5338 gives -0.10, -0.05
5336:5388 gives -0.05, -0.03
